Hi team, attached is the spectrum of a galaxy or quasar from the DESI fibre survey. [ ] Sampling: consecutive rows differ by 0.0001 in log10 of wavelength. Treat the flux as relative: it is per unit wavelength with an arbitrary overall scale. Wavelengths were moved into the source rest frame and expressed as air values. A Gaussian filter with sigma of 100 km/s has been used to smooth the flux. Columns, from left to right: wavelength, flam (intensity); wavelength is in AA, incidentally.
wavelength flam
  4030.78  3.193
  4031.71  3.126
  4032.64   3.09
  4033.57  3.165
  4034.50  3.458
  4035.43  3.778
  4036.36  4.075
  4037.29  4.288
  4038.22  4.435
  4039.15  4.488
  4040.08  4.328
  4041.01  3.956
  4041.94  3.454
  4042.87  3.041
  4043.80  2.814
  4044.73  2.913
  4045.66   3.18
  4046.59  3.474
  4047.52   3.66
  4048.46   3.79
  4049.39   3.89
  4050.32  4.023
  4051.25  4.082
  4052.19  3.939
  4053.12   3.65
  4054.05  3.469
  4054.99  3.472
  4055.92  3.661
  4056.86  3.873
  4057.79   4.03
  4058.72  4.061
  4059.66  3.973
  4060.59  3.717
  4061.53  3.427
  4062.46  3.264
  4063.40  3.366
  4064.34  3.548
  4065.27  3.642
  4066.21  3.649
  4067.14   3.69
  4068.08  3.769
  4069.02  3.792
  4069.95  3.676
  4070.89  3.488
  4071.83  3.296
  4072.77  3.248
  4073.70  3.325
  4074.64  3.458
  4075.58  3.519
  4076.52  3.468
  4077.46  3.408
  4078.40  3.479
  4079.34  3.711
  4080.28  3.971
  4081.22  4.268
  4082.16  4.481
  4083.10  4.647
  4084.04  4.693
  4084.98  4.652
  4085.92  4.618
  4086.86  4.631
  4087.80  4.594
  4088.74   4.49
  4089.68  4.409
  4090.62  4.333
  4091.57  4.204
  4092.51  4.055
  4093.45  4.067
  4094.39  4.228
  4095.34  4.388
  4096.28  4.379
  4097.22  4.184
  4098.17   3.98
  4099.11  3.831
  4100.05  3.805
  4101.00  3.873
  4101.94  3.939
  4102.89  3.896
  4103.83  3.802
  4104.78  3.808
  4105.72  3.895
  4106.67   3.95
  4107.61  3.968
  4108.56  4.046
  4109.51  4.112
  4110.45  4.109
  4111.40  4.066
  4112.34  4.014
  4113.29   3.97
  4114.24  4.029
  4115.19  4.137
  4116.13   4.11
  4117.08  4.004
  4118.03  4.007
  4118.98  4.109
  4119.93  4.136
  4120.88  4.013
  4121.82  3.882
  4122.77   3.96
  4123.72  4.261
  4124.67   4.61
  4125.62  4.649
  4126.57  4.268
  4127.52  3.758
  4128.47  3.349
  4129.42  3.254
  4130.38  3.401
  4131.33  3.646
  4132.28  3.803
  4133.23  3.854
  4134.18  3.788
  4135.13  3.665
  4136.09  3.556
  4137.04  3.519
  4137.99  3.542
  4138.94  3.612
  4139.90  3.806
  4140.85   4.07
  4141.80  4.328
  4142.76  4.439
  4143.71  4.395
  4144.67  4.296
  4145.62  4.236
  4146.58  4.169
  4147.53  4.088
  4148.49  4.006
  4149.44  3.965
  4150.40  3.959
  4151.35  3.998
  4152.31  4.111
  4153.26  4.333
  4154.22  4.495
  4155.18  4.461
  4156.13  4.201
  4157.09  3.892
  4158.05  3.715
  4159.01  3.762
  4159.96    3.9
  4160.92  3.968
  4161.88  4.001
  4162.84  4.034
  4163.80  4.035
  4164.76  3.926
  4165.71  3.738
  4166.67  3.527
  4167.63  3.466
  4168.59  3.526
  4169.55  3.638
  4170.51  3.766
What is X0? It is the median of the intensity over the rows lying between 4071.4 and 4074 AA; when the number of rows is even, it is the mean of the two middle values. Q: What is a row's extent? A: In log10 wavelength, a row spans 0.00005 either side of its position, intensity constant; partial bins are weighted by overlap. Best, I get 3.3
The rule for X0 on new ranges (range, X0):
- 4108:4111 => 4.1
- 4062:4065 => 3.4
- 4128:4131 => 3.3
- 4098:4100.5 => 3.8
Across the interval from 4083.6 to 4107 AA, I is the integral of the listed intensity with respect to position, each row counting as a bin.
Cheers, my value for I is 98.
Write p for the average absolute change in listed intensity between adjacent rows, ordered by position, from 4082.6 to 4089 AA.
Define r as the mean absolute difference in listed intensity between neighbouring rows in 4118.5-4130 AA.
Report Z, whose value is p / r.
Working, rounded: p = 0.05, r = 0.222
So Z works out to 0.2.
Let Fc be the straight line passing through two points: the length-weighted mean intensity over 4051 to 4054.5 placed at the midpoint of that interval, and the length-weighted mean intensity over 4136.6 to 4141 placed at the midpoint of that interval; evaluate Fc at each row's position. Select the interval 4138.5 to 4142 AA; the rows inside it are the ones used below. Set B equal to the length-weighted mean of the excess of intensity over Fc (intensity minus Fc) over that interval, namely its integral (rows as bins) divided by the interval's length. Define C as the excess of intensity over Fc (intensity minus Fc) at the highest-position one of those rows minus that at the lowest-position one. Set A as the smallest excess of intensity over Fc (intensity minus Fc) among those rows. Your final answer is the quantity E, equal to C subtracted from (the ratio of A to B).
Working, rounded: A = -0.1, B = 0.24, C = 0.72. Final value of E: -1.0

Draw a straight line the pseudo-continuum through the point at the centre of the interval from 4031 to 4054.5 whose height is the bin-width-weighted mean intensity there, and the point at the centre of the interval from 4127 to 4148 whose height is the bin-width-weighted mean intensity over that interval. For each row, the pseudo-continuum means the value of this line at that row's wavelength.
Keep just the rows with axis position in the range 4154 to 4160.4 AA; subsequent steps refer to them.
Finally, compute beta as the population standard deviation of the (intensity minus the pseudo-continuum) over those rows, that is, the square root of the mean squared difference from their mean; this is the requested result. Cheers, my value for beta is 0.30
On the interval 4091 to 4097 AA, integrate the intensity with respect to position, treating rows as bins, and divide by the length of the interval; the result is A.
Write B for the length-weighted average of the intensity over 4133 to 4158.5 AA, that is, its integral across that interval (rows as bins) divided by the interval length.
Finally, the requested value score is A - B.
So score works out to 0.20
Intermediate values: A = 4.22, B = 4.02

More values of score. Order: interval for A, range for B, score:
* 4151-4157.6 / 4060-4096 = 0.30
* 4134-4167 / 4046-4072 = 0.30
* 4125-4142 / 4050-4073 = 0.10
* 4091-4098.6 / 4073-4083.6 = 0.40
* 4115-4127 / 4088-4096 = -0.12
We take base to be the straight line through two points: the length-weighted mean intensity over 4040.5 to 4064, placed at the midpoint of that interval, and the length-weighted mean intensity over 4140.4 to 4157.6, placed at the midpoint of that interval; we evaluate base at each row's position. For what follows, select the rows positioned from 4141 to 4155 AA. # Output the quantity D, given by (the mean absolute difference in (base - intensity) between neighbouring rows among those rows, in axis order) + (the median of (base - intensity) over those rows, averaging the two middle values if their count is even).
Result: 0.1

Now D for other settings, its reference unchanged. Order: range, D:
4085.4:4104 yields -0.2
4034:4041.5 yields -0.4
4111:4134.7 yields 0.1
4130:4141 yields 0.6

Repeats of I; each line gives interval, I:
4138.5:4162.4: 98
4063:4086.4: 89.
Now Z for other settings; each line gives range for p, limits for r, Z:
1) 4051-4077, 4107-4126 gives 1.4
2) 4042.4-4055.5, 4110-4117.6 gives 2.6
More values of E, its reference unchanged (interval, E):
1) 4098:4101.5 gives 0.7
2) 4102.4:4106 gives 0.6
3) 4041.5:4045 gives 1.9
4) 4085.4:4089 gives 1.0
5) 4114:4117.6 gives 0.8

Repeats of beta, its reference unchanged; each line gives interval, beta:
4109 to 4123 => 0.08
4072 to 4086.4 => 0.54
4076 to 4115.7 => 0.33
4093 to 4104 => 0.21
